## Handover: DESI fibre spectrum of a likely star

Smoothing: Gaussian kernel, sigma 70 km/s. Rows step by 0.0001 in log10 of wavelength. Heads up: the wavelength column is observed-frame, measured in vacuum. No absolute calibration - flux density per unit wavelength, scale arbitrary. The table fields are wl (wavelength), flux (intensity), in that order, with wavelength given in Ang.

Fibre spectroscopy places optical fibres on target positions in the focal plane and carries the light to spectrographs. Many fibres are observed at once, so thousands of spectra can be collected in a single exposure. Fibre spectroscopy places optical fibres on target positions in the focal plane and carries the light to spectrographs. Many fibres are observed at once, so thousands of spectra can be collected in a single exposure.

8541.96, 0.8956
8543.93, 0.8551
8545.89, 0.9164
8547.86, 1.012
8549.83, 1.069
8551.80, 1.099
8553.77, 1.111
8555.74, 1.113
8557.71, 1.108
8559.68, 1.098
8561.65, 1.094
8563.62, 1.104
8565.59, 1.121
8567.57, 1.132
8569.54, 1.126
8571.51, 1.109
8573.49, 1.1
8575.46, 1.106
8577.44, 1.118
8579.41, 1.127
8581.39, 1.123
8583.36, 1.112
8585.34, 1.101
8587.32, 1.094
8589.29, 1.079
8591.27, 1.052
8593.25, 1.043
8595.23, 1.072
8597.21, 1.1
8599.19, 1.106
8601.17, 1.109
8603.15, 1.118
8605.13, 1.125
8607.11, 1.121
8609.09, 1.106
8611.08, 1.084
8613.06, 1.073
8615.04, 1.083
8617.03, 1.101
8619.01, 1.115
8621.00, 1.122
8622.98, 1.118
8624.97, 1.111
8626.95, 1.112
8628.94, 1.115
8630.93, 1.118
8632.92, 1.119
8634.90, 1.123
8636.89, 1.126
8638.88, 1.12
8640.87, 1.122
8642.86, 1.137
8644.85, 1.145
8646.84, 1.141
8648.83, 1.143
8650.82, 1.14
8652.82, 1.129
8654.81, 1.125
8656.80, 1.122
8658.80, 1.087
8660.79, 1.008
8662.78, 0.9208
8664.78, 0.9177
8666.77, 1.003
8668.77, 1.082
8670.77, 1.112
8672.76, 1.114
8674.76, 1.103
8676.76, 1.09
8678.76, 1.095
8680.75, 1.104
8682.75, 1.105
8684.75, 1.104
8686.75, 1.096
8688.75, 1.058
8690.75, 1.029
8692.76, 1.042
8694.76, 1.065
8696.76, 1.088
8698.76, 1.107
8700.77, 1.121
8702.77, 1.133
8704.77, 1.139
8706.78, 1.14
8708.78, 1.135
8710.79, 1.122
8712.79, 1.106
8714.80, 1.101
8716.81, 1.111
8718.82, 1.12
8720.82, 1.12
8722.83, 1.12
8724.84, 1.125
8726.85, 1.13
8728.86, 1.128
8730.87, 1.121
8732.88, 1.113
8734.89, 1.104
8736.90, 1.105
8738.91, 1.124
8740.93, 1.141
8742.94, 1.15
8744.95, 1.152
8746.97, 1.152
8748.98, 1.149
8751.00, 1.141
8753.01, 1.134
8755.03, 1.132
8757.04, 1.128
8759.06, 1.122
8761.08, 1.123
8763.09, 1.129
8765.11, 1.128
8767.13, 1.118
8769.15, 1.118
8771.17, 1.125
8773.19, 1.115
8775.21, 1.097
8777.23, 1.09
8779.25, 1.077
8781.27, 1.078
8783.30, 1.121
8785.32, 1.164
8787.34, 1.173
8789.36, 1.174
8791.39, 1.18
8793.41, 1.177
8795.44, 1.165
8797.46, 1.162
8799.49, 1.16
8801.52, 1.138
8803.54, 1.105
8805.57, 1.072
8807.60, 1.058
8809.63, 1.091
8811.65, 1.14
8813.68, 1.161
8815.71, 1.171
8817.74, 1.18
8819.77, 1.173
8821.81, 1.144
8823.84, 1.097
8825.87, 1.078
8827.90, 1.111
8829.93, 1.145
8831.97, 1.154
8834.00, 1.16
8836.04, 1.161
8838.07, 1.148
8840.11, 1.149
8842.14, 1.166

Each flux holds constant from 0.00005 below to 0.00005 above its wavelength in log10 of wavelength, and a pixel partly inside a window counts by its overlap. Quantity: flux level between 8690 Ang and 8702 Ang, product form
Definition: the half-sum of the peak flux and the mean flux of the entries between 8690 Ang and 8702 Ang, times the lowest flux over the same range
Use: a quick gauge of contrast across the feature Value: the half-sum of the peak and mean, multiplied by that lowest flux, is 1.13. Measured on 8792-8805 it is 1.29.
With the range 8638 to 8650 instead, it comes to 1.28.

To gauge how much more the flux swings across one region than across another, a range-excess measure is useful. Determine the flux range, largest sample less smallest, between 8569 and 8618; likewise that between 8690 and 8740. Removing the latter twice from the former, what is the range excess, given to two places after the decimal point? -0.14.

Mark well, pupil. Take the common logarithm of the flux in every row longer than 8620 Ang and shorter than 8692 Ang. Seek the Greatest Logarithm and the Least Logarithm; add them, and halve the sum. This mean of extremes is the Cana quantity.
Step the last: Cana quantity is 0.0108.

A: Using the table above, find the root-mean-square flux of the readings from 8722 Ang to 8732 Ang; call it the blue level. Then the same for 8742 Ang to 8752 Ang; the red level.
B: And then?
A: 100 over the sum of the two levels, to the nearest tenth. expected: 44.0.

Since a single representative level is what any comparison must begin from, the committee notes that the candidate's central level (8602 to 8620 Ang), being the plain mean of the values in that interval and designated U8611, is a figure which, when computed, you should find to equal 1.103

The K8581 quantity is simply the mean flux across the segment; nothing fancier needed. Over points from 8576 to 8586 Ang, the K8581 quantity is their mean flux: 1.12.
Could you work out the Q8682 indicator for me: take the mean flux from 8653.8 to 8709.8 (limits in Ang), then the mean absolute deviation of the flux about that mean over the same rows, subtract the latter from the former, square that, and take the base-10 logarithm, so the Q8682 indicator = 0.032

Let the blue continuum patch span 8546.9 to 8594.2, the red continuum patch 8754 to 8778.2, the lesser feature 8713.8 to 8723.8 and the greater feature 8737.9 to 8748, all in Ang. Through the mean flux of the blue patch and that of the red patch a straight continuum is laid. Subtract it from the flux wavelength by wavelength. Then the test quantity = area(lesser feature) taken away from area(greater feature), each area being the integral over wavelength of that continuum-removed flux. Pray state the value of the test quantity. 0.27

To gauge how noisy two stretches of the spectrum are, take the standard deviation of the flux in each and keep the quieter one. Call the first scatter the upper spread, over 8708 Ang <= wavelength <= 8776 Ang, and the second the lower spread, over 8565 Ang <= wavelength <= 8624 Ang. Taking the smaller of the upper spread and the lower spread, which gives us 0.014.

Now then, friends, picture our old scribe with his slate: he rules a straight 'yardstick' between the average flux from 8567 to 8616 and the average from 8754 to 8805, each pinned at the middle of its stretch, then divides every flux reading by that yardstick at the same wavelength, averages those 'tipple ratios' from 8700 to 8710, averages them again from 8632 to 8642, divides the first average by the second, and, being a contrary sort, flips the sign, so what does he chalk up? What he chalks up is -1.00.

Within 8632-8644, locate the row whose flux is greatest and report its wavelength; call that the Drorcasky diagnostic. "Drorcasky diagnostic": 8642.86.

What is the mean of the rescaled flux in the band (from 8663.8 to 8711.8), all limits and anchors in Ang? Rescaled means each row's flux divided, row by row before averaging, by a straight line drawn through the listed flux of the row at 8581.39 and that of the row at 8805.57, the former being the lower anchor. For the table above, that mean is 0.99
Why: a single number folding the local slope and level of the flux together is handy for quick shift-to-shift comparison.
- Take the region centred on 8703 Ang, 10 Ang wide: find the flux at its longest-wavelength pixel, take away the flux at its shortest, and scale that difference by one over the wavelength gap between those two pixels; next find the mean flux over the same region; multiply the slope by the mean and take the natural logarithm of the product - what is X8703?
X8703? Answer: -5.4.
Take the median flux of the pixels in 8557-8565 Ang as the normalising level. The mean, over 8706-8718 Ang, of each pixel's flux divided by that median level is 1.02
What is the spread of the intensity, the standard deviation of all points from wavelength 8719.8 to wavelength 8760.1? 0.01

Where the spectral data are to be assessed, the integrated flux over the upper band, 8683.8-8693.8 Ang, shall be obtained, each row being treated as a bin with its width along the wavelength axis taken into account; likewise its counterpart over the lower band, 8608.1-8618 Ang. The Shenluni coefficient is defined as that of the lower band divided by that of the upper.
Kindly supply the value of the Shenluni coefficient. 1.01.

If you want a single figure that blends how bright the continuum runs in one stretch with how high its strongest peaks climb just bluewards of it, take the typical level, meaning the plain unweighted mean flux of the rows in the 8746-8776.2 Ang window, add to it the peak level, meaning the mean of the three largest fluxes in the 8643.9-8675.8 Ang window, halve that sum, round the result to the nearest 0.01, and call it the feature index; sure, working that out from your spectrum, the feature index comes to 1.14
